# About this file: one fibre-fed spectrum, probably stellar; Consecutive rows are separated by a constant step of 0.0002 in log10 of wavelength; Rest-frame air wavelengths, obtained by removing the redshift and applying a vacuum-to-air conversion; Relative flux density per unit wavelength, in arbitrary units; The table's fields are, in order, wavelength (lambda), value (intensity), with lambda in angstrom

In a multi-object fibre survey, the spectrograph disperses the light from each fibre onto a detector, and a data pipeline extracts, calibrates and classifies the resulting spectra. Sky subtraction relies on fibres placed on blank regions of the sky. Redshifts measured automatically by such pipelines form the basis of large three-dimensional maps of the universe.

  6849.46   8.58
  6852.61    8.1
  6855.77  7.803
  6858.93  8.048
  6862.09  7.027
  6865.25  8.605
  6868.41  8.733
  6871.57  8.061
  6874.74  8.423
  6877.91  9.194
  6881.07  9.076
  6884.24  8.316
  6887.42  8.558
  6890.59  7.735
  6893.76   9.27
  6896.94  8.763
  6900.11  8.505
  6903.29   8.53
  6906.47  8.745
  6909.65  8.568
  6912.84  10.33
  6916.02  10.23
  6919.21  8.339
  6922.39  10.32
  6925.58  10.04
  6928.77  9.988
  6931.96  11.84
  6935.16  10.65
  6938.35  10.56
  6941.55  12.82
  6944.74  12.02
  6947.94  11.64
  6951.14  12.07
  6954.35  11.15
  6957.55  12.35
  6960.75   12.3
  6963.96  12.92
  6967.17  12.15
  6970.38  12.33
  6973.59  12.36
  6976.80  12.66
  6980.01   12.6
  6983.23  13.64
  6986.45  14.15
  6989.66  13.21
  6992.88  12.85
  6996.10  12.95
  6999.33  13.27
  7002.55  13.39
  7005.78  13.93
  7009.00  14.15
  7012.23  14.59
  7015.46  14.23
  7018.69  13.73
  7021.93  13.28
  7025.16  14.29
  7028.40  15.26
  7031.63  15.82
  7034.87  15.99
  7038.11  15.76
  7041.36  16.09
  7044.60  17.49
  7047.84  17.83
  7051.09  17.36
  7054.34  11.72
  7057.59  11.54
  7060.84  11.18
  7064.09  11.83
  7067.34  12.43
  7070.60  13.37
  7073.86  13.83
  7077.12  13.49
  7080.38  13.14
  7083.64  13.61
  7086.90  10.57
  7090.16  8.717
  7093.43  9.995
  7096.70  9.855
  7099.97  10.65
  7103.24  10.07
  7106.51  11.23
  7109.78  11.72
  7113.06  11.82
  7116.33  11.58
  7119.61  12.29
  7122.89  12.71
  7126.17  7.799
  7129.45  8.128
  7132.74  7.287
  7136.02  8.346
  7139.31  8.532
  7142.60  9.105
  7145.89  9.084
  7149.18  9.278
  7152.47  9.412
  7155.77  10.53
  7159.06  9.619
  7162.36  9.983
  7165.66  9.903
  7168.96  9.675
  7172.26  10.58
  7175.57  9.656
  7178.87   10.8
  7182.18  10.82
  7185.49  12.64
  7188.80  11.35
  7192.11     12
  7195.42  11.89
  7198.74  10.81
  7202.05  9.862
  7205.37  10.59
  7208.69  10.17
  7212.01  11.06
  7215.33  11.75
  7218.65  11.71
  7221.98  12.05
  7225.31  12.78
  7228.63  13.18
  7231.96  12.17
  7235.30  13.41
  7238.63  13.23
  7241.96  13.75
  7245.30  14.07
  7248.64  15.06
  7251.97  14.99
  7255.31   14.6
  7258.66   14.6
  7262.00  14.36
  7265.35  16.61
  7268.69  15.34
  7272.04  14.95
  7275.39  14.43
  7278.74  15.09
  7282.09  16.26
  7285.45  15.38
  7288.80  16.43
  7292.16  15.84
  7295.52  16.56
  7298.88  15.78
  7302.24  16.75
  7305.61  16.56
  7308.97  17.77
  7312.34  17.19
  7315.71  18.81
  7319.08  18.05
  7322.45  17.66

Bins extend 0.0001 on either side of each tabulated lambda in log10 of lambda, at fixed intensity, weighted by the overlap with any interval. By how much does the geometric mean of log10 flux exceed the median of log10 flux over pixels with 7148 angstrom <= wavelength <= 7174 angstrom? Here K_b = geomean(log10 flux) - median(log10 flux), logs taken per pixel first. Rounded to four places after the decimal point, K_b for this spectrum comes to 0.0031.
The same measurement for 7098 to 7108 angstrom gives -0.0006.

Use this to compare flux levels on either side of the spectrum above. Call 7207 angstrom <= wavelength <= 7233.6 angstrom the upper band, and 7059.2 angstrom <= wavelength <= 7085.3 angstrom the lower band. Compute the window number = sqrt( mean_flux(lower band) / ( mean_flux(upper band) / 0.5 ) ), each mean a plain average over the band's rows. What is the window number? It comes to 0.736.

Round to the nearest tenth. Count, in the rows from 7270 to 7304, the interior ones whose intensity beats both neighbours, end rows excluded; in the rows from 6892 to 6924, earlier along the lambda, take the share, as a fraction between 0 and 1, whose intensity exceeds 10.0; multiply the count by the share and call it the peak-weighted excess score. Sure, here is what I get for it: 0.9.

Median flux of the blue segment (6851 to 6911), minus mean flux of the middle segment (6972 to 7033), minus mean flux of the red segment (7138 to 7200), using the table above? -15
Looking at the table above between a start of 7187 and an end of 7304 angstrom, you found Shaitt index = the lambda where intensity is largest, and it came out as 7302.24 angstrom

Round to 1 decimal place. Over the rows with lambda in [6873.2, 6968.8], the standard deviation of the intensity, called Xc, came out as 1.6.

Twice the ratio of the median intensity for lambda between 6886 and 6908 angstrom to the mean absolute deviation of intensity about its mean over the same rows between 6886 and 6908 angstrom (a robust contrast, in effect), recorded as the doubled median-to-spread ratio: 59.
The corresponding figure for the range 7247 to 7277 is 66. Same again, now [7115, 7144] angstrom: 10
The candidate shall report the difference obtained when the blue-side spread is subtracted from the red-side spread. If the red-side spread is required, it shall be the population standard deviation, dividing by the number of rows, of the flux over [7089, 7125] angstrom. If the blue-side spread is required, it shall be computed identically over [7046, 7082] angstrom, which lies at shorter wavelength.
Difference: -1.0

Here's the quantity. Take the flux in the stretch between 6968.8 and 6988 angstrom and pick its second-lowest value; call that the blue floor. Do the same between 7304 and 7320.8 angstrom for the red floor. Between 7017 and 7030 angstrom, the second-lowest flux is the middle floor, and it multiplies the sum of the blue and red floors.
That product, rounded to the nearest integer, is 406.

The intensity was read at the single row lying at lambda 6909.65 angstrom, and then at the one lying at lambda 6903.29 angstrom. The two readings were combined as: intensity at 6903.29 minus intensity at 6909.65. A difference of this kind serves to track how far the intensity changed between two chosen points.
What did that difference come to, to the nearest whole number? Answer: 0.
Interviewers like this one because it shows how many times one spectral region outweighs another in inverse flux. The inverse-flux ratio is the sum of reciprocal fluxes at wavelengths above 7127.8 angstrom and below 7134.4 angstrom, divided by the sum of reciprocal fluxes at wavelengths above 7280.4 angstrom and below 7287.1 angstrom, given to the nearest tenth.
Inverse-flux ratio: 2.1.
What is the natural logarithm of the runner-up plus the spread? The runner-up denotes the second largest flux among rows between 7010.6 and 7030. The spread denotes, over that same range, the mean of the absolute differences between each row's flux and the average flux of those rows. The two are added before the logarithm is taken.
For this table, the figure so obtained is 2.71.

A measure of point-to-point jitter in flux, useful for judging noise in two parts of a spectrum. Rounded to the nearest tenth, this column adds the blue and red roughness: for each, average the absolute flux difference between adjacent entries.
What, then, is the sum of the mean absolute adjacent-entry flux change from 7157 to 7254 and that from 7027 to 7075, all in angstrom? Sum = 1.5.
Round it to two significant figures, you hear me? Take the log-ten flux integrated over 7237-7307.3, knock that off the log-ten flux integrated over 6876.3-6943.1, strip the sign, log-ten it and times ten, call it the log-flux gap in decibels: 13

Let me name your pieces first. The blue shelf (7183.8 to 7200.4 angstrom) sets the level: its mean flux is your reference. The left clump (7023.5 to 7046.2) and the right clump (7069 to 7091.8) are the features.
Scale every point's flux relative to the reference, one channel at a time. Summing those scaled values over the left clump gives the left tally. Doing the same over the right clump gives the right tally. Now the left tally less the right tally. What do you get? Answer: 2.0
